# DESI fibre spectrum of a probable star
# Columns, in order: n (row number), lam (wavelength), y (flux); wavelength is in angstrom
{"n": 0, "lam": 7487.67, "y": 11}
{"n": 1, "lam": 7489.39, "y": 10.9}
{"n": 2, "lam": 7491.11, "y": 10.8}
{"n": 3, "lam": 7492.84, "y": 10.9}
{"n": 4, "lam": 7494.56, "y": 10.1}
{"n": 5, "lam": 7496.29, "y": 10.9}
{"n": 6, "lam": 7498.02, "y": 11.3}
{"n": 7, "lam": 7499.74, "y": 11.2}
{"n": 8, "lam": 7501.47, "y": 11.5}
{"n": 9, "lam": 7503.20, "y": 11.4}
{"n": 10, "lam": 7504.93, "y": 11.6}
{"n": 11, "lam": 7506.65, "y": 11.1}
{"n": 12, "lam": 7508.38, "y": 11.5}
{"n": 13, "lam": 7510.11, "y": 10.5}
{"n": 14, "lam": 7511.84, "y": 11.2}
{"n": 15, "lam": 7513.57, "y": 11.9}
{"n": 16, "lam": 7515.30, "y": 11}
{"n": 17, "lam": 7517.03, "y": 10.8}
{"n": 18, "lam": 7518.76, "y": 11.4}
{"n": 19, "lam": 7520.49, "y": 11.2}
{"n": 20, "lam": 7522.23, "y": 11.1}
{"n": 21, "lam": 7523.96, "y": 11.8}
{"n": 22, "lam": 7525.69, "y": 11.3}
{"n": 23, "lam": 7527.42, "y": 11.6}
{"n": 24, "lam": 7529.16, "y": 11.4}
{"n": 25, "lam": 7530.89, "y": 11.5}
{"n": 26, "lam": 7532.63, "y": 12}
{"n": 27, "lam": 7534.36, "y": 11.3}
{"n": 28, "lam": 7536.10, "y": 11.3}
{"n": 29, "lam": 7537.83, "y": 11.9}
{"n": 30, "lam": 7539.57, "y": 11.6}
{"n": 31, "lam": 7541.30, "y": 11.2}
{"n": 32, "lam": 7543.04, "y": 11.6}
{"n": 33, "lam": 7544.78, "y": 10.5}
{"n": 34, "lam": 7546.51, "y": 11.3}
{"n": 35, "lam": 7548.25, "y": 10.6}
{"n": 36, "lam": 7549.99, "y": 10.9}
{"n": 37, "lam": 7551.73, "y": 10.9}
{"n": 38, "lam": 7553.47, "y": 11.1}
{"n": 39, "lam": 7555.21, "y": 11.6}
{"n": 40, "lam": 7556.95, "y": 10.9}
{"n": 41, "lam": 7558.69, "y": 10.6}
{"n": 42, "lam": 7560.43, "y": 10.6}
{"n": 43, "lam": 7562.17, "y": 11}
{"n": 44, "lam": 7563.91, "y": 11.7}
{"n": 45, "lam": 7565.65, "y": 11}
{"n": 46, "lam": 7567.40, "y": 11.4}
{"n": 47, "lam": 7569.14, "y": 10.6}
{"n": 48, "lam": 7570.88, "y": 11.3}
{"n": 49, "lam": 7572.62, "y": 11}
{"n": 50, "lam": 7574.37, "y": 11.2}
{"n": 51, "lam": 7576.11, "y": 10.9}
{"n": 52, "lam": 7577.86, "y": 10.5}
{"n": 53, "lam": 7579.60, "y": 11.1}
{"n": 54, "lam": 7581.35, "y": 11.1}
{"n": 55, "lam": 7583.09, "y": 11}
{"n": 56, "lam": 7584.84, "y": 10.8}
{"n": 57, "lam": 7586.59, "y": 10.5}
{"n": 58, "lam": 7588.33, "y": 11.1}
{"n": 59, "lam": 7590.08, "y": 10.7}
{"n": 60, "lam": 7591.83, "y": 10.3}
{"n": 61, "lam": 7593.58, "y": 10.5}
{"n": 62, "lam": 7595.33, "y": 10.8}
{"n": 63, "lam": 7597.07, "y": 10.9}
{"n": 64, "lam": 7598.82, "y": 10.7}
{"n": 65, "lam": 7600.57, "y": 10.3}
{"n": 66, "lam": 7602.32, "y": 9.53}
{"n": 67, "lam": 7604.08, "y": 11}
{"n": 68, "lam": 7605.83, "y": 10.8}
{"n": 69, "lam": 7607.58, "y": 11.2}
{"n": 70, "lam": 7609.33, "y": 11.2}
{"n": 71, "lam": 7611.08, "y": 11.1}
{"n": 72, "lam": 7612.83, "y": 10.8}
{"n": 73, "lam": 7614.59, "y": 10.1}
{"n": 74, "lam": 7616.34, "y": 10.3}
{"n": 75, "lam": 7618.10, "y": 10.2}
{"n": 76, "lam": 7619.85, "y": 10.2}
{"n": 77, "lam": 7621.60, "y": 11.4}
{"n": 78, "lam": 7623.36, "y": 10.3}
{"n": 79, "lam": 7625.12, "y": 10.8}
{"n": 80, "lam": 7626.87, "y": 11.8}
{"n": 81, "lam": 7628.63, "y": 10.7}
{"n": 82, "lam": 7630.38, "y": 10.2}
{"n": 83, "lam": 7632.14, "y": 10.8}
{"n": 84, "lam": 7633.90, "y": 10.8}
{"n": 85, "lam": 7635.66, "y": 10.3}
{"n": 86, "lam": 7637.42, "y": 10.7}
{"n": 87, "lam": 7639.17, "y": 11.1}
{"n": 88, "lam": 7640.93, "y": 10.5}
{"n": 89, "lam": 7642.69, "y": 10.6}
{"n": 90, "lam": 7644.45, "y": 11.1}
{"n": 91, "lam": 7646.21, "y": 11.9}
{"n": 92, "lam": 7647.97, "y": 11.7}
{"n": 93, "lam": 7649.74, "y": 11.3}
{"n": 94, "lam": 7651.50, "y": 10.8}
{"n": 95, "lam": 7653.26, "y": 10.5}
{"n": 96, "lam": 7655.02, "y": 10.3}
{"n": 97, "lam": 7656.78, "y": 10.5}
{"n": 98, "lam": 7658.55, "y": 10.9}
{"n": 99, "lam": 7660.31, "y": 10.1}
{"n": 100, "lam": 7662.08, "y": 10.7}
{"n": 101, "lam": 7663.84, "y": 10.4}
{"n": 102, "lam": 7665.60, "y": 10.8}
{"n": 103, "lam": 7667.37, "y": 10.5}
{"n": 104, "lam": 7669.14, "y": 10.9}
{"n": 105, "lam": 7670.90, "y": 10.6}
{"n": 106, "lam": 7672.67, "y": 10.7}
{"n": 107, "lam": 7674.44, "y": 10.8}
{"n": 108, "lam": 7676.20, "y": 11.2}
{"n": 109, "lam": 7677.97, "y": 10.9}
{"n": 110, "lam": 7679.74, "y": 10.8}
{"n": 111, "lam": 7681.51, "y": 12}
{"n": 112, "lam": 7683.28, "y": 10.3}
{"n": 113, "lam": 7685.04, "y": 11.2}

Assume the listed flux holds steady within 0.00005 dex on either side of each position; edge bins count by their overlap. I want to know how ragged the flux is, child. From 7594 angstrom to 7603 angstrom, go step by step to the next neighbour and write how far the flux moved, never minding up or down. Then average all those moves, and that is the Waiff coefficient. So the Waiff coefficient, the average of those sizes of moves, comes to 0.37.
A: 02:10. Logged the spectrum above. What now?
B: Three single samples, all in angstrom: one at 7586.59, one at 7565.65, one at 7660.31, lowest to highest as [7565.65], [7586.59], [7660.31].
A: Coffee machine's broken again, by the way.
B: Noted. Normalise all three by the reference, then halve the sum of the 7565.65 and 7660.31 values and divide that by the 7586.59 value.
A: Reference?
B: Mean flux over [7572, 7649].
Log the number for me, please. 1.00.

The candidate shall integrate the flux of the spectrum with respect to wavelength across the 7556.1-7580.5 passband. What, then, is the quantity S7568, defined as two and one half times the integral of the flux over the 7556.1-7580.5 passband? 670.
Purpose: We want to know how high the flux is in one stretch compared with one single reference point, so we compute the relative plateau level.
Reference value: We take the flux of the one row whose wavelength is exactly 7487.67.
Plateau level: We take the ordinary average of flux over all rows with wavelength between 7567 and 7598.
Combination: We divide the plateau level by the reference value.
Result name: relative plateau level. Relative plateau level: 0.99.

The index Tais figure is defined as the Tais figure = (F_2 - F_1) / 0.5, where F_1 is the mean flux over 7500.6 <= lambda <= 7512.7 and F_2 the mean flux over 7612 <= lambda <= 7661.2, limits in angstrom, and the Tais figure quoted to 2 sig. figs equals -1.0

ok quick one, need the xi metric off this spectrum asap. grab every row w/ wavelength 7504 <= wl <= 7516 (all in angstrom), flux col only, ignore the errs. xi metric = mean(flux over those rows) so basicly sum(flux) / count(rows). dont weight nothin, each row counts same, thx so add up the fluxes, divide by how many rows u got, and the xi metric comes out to 11.3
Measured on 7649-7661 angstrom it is 10.6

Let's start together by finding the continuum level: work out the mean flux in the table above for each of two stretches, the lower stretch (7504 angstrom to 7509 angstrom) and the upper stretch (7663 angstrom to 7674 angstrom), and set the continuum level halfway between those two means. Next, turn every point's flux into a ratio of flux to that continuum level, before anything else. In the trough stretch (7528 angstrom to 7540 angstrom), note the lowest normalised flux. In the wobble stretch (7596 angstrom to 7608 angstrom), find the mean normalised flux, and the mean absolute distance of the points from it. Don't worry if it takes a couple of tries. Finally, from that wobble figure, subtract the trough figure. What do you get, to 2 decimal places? -0.99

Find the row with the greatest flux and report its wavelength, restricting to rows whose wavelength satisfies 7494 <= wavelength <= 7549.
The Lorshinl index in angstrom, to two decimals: 7532.63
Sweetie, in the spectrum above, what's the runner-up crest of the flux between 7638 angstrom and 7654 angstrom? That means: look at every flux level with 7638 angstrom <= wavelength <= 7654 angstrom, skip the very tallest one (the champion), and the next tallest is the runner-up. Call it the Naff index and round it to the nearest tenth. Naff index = 11.7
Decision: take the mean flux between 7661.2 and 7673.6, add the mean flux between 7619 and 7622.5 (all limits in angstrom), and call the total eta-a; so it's 21.5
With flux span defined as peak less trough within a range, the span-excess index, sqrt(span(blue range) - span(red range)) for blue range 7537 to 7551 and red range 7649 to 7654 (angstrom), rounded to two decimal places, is 0.77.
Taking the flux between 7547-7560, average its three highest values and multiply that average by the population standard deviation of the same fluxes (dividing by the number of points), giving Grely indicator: 3.5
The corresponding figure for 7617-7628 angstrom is 7.1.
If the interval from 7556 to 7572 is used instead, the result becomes 4.2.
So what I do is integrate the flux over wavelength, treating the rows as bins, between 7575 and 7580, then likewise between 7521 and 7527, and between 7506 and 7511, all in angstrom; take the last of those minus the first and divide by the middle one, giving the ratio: 0.01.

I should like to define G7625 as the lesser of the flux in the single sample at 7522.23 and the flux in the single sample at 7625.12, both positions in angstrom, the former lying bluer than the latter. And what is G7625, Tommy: 10.8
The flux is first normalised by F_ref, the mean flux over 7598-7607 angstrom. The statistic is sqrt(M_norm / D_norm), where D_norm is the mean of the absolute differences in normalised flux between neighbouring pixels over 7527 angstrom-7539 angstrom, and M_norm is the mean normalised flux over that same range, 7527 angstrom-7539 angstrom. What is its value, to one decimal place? 5.7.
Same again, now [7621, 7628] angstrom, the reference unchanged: 3.6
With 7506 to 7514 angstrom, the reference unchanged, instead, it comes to 4.0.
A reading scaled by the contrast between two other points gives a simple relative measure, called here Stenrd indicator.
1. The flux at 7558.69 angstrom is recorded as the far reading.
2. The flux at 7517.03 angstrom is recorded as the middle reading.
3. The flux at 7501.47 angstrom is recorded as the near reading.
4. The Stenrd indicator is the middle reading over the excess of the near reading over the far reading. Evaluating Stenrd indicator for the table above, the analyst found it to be 12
